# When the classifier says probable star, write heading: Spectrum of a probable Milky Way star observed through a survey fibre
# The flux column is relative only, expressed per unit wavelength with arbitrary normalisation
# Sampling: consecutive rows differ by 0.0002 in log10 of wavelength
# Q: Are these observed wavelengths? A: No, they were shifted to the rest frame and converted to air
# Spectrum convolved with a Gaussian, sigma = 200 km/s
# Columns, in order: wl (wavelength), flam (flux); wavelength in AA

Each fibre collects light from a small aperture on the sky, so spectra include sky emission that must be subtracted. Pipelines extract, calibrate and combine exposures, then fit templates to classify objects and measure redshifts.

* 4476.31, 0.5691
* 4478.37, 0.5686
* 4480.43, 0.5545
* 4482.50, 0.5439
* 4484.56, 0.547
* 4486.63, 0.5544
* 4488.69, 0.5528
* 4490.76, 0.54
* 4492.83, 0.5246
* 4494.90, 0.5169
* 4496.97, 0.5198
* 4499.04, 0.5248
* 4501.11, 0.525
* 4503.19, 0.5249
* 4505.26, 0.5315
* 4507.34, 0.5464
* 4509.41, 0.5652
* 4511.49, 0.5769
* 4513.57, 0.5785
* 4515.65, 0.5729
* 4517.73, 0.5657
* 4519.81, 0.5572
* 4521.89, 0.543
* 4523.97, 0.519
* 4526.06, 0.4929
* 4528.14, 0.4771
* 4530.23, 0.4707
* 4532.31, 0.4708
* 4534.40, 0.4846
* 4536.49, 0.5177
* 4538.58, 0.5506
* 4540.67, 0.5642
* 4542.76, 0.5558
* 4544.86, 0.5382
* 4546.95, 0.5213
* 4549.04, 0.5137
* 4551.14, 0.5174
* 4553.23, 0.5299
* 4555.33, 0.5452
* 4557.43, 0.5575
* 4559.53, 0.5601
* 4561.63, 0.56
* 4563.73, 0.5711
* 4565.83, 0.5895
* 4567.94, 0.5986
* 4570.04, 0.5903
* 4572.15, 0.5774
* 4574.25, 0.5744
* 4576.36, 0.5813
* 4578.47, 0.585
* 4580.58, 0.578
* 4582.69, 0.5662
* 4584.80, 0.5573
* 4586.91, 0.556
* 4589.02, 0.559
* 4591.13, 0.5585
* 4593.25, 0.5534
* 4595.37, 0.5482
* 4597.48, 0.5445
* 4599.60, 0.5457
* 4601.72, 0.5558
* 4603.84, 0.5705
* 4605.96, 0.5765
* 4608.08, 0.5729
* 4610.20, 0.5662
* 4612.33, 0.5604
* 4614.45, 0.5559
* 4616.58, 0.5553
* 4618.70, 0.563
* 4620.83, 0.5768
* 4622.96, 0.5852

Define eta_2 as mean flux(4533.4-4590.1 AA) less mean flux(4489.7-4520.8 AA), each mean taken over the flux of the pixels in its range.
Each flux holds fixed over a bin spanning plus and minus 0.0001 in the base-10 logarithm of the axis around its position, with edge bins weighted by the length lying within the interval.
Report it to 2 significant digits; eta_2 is 0.011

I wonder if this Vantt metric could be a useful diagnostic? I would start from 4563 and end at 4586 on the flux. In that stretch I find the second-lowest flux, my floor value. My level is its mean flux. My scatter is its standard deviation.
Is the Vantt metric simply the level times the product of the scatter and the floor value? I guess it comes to 0.004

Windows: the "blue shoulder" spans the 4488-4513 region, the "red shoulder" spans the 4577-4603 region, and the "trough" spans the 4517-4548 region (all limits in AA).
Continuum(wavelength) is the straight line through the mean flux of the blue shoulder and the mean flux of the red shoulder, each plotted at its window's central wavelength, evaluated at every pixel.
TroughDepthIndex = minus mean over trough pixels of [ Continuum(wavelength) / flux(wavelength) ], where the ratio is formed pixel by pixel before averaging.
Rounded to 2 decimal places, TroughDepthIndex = -1.05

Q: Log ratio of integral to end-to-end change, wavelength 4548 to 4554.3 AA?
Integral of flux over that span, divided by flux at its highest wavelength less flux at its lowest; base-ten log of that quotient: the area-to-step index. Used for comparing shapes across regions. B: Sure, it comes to 2.3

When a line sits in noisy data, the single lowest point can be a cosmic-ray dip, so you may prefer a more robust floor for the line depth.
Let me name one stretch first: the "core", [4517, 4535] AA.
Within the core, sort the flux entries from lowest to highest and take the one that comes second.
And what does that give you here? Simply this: 0.4708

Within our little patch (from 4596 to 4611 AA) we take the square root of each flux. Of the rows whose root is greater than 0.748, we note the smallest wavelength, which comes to 4603.84 AA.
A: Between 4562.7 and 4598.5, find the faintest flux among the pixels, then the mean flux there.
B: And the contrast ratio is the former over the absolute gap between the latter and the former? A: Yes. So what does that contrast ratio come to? 21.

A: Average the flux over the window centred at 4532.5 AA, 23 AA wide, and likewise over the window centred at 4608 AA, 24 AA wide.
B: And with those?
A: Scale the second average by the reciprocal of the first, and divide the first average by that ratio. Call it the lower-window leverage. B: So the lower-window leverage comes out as 0.47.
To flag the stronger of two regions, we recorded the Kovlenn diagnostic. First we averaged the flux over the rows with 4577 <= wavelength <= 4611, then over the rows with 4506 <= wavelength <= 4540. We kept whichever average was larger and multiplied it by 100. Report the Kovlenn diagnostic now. 56.2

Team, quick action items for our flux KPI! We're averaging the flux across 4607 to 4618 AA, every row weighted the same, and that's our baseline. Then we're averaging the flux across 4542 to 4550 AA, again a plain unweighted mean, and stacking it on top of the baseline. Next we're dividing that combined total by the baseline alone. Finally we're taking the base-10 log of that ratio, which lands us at 0.289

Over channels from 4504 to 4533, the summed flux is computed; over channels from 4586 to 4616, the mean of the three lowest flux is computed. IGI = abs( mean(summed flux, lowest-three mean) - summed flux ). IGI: 3.46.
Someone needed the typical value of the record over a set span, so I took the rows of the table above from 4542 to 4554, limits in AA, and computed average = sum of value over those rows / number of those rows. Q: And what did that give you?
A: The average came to 0.529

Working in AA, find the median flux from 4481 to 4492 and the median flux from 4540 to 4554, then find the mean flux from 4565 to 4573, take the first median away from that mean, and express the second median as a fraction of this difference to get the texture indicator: 13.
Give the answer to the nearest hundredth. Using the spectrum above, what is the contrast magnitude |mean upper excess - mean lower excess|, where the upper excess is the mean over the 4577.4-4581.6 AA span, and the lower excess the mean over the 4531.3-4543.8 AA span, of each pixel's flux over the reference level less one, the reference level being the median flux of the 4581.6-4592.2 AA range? 0.10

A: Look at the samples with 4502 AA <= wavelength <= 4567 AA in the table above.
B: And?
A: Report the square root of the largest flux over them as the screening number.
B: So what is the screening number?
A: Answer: 0.7678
